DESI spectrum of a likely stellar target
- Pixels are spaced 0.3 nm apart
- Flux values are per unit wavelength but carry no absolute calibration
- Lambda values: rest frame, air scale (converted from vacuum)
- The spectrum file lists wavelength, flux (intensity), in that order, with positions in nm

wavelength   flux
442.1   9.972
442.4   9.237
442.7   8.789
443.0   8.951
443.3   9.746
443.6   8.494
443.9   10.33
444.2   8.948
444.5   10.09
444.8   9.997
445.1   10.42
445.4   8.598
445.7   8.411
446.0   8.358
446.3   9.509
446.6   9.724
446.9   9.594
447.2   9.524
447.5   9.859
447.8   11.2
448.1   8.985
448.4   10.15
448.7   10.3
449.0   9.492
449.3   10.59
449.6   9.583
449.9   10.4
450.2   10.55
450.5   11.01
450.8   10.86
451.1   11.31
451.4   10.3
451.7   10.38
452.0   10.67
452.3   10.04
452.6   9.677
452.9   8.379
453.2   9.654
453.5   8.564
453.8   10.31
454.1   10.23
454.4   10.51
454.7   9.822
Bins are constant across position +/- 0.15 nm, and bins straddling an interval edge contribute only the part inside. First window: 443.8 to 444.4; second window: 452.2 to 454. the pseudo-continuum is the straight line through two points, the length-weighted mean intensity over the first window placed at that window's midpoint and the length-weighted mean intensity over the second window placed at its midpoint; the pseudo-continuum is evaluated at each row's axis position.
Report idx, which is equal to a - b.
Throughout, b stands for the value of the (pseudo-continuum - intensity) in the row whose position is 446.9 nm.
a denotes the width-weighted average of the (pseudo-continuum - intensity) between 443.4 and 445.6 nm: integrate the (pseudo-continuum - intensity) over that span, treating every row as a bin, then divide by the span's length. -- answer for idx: 0.1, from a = 0.08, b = -0.03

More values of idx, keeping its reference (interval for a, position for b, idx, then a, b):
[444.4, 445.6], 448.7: 0.7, -0.10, -0.77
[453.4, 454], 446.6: 0.0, -0.14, -0.15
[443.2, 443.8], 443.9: 1.2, 0.46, -0.71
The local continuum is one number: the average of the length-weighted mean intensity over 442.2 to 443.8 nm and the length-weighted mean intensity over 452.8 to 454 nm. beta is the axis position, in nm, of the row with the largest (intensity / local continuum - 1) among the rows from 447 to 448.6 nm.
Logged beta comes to 447.8 nm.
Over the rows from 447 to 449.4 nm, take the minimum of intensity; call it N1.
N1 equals 8.985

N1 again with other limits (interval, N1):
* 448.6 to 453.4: 8.379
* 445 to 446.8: 8.358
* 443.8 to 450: 8.358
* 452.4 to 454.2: 8.379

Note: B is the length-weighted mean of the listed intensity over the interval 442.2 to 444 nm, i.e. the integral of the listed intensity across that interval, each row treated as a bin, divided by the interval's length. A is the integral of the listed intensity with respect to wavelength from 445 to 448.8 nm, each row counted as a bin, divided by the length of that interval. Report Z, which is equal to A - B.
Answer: 0.32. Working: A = 9.6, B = 9.2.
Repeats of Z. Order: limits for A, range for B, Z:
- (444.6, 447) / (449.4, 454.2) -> -0.79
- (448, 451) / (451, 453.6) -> 0.35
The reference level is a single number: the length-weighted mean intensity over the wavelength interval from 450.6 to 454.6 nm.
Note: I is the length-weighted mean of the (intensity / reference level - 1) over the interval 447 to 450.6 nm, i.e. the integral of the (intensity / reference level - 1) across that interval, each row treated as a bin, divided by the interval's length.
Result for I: 0.00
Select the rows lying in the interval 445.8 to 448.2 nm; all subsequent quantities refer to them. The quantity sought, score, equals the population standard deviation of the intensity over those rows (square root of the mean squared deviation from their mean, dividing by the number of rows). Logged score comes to 0.76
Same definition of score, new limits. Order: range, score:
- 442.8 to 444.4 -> 0.66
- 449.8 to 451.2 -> 0.32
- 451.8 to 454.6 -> 0.77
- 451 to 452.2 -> 0.40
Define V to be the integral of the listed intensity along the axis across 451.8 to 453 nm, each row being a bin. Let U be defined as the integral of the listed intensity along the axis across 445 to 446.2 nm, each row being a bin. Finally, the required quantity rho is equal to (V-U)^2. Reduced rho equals 1.1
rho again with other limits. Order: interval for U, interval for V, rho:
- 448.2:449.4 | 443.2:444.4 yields 0.7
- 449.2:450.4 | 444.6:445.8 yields 1.1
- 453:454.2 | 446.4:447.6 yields 0.0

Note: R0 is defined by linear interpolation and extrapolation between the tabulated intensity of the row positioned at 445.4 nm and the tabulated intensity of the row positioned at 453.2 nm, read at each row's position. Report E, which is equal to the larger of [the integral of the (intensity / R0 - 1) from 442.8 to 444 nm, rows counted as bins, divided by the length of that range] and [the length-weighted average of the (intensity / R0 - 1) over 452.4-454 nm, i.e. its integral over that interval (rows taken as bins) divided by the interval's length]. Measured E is 0.119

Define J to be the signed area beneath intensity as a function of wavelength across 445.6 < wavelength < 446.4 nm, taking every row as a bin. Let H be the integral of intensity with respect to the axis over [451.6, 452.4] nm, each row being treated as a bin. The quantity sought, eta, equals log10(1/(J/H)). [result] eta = 0.08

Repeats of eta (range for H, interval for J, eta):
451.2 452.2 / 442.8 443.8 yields 0.06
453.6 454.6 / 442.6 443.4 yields 0.15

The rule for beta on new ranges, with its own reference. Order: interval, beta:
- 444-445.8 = 445.1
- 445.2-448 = 447.8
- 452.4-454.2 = 453.8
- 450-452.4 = 451.1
